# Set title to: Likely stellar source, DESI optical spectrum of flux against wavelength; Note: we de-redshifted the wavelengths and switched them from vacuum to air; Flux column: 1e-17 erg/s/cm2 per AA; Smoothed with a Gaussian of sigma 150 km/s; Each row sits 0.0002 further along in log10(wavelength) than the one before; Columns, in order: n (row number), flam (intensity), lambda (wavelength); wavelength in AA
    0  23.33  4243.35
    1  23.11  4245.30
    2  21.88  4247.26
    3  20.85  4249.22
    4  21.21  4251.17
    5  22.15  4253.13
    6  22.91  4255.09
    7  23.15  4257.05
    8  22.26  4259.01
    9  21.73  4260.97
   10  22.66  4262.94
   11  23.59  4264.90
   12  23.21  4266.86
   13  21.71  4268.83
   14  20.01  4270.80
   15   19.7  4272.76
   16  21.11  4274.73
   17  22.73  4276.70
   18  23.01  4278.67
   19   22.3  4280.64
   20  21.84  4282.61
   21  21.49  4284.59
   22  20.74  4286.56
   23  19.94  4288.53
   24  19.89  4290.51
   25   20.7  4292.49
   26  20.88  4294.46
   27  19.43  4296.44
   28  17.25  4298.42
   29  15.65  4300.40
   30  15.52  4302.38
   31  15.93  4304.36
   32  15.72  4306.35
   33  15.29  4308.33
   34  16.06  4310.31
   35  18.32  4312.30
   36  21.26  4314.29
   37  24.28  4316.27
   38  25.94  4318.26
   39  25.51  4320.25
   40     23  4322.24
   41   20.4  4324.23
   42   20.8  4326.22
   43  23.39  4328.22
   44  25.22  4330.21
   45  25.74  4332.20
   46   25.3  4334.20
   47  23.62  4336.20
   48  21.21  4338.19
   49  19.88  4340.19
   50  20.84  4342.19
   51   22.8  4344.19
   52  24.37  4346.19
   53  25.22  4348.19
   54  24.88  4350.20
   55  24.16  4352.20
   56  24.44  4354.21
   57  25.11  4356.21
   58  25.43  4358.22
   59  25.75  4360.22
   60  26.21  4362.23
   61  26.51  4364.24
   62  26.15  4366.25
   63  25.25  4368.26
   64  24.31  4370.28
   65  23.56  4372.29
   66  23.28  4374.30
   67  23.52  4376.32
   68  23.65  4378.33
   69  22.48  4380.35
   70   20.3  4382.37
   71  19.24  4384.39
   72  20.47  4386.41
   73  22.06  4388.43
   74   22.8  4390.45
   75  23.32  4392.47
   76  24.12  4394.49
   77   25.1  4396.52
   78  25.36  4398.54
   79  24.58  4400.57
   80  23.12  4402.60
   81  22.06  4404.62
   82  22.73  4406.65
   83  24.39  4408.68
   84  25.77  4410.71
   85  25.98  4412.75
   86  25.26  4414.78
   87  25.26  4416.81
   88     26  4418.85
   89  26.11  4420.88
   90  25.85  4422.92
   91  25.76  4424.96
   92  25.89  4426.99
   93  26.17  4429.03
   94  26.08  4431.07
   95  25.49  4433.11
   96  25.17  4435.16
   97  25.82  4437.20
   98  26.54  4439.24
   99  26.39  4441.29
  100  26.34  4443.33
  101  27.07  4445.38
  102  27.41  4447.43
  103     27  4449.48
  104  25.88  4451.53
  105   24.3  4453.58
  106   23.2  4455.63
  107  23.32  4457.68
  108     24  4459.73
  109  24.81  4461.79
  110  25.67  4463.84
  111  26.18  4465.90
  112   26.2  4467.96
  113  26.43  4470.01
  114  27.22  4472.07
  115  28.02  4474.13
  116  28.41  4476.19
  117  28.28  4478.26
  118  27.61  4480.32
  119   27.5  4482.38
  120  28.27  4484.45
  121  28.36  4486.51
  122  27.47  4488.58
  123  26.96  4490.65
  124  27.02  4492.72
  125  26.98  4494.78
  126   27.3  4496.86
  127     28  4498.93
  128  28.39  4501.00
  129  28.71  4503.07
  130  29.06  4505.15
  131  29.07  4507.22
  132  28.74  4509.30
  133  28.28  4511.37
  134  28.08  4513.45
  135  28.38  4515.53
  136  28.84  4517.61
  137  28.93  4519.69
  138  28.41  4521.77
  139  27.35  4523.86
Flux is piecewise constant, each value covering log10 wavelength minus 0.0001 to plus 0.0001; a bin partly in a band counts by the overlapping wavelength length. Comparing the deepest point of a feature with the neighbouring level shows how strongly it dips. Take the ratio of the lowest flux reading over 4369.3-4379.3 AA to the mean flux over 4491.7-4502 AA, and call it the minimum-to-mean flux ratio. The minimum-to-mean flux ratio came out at 0.85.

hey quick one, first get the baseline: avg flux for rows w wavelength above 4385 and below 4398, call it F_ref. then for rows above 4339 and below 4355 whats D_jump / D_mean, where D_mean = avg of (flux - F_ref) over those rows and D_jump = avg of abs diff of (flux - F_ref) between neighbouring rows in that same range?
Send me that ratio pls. 3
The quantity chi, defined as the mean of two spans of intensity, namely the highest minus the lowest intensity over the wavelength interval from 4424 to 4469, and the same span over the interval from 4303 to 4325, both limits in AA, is 7.4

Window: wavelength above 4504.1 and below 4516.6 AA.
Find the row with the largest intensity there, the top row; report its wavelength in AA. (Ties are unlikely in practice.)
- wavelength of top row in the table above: 4507.22 AA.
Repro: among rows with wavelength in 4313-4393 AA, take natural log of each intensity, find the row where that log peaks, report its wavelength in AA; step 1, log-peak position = 4364.24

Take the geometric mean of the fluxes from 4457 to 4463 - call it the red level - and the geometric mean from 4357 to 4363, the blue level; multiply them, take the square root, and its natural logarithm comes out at 3.21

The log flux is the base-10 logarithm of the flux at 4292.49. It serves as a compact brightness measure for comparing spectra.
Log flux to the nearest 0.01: 1.32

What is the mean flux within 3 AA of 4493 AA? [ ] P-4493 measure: 27.0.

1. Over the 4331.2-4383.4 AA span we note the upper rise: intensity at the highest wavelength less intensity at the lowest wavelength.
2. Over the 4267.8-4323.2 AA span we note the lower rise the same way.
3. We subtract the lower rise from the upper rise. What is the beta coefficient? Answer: -6.7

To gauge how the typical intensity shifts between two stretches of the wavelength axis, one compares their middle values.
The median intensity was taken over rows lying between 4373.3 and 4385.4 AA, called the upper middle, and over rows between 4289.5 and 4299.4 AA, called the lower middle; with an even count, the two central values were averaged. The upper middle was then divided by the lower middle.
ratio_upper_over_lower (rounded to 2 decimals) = 1.15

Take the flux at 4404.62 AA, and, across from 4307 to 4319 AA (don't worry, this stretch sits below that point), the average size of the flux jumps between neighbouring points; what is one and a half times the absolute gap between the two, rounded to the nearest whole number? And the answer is 30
